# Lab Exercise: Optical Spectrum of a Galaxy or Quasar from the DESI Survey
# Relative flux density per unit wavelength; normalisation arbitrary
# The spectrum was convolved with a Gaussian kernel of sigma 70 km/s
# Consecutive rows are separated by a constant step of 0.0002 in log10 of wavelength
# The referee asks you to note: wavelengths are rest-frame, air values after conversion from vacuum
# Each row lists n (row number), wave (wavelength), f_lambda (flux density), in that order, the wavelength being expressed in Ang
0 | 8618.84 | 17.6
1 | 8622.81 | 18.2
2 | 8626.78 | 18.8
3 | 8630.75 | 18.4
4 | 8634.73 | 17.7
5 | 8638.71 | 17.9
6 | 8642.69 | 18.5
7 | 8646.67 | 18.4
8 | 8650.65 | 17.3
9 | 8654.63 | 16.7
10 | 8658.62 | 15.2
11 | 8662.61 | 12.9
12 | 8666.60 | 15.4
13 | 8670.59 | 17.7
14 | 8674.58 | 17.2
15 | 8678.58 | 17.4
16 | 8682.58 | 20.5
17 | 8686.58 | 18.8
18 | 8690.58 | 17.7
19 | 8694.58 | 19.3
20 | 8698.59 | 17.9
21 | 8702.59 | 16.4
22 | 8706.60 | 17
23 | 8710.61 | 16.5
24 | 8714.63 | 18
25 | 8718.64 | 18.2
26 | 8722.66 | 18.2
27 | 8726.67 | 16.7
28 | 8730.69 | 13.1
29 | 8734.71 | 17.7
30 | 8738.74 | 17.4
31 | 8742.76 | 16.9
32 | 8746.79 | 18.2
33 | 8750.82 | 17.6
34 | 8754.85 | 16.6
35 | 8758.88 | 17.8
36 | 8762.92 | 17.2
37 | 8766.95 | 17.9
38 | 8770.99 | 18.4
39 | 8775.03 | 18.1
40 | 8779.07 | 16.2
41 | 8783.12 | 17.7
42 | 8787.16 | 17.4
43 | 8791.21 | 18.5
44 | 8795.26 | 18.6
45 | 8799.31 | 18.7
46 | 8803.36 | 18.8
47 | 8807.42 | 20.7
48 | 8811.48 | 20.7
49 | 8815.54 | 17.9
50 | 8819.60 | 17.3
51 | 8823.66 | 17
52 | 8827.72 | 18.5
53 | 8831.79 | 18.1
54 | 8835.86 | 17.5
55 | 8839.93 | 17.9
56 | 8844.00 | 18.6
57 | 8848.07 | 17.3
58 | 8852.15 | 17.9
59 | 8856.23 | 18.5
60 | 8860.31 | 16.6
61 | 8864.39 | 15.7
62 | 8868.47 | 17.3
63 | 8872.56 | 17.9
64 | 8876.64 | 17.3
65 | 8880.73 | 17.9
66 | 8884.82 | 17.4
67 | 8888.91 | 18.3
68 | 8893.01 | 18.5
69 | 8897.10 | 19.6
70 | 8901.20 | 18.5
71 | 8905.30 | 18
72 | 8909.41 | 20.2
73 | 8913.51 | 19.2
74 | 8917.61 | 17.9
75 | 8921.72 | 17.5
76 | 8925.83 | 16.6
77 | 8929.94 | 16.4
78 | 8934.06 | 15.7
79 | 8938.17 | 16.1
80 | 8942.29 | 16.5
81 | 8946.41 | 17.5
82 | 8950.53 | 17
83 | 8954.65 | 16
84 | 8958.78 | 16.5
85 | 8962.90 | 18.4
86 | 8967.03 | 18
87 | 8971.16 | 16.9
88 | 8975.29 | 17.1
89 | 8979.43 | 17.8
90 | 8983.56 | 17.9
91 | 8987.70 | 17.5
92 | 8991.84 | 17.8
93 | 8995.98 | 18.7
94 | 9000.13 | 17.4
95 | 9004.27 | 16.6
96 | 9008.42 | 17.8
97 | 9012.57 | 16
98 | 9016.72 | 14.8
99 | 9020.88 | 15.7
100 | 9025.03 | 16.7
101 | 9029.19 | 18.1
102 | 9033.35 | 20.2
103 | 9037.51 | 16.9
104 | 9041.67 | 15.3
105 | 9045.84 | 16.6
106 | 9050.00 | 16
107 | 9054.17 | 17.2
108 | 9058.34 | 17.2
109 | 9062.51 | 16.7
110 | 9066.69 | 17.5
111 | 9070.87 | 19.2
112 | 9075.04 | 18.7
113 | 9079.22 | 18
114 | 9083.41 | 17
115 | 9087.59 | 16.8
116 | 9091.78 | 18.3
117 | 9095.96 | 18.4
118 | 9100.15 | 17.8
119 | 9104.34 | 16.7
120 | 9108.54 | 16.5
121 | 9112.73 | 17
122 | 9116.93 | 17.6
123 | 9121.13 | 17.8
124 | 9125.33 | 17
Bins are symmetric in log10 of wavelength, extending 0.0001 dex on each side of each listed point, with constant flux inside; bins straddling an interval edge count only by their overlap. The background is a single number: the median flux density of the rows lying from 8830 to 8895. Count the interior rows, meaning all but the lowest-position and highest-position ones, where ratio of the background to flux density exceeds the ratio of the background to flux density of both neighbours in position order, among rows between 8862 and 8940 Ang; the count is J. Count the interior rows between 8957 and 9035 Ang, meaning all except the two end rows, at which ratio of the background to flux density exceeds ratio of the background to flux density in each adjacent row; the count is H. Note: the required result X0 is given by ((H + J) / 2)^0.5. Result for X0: 2.00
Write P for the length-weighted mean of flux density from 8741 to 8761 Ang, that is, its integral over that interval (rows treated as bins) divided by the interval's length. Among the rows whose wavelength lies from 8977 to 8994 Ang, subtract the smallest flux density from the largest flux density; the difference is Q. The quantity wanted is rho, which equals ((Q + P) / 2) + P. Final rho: 26.3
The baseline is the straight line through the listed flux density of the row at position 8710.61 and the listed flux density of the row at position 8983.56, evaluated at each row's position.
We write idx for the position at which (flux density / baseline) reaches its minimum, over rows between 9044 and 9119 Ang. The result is 9050.00 Ang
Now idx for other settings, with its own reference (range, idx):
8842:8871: 8864.39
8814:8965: 8934.06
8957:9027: 9016.72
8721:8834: 8730.69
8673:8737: 8730.69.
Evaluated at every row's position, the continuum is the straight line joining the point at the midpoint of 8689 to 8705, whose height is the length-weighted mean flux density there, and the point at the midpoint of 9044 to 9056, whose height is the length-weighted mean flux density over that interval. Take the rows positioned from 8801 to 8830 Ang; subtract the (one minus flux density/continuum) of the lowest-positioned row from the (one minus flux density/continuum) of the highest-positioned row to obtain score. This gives 0.01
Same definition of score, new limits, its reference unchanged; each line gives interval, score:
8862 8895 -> -0.17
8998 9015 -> 0.08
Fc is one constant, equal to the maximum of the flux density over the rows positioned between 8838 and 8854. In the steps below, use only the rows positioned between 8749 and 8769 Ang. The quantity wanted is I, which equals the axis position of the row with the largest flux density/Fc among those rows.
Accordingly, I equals 8766.95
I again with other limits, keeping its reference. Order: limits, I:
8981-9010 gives 8995.98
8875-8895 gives 8893.01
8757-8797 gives 8795.26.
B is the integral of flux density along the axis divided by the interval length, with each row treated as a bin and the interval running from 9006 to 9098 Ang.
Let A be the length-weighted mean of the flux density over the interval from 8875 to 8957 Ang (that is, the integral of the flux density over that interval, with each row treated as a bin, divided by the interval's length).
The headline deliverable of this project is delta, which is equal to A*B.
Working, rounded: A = 17.6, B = 17.2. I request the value 303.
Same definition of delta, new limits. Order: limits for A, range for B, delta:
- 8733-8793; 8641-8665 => 289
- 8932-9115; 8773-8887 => 308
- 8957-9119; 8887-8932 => 316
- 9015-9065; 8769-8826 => 307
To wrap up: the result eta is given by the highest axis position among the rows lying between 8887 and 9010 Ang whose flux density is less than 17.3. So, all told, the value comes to 9004.27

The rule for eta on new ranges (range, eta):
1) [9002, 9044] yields 9041.67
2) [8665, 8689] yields 8674.58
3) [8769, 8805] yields 8779.07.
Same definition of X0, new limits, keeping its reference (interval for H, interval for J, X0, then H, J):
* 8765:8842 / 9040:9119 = 2.00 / 4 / 4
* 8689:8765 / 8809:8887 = 2.24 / 5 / 5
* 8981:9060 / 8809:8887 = 2.24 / 5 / 5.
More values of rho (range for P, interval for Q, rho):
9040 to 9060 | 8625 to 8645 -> 25.3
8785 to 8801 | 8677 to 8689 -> 29.0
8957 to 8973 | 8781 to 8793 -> 26.8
